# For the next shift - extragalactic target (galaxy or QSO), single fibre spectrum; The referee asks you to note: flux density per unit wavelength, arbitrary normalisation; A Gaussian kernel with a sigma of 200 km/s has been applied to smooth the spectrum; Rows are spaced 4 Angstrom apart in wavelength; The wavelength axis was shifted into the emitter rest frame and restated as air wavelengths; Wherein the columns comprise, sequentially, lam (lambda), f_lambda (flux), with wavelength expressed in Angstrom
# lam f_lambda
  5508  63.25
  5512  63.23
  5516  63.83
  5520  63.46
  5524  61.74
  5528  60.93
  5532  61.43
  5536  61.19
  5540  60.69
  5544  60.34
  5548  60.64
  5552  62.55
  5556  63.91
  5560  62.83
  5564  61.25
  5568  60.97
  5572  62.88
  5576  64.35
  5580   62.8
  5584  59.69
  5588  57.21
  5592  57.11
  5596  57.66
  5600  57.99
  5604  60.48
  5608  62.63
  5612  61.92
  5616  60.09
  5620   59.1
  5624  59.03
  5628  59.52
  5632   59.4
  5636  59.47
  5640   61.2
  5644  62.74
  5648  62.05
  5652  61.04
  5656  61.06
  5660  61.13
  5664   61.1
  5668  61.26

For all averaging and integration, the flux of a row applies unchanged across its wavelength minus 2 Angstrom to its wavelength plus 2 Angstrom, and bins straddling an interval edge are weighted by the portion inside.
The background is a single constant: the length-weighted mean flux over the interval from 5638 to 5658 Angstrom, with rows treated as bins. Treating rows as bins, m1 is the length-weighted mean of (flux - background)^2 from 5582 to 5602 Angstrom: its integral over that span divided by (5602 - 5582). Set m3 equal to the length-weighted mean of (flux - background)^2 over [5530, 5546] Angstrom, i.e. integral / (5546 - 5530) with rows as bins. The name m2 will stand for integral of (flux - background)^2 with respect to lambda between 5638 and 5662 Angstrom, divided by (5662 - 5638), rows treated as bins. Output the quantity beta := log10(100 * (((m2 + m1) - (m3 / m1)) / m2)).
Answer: 3.55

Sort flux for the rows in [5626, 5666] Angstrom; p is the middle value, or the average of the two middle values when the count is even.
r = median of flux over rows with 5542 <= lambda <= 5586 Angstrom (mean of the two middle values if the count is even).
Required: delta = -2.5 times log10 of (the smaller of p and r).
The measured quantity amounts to -4.465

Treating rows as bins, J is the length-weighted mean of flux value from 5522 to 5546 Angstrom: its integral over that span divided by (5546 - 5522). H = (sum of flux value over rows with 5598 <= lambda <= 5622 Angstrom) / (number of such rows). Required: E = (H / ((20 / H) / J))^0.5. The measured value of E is 105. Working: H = 60.37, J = 61.1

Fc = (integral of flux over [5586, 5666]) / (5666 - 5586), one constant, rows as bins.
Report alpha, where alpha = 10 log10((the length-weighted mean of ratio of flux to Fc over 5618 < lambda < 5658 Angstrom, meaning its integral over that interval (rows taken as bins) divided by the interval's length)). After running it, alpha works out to 0.03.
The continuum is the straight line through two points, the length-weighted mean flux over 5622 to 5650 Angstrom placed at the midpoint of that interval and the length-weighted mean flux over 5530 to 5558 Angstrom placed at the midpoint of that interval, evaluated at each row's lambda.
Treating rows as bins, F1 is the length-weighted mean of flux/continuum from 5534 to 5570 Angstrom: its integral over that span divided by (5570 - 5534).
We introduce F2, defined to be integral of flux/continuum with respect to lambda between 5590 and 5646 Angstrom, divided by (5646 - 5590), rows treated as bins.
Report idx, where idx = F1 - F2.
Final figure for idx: 0.016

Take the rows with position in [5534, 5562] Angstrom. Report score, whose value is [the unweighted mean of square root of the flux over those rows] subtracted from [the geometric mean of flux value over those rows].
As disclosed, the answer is 53.9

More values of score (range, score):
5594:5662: 52.6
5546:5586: 54.3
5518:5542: 53.7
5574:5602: 51.8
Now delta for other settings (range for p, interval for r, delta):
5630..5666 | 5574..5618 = -4.447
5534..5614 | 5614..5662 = -4.456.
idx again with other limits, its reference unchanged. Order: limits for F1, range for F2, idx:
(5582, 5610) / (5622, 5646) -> -0.028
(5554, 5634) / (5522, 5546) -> 0.003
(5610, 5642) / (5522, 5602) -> -0.004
